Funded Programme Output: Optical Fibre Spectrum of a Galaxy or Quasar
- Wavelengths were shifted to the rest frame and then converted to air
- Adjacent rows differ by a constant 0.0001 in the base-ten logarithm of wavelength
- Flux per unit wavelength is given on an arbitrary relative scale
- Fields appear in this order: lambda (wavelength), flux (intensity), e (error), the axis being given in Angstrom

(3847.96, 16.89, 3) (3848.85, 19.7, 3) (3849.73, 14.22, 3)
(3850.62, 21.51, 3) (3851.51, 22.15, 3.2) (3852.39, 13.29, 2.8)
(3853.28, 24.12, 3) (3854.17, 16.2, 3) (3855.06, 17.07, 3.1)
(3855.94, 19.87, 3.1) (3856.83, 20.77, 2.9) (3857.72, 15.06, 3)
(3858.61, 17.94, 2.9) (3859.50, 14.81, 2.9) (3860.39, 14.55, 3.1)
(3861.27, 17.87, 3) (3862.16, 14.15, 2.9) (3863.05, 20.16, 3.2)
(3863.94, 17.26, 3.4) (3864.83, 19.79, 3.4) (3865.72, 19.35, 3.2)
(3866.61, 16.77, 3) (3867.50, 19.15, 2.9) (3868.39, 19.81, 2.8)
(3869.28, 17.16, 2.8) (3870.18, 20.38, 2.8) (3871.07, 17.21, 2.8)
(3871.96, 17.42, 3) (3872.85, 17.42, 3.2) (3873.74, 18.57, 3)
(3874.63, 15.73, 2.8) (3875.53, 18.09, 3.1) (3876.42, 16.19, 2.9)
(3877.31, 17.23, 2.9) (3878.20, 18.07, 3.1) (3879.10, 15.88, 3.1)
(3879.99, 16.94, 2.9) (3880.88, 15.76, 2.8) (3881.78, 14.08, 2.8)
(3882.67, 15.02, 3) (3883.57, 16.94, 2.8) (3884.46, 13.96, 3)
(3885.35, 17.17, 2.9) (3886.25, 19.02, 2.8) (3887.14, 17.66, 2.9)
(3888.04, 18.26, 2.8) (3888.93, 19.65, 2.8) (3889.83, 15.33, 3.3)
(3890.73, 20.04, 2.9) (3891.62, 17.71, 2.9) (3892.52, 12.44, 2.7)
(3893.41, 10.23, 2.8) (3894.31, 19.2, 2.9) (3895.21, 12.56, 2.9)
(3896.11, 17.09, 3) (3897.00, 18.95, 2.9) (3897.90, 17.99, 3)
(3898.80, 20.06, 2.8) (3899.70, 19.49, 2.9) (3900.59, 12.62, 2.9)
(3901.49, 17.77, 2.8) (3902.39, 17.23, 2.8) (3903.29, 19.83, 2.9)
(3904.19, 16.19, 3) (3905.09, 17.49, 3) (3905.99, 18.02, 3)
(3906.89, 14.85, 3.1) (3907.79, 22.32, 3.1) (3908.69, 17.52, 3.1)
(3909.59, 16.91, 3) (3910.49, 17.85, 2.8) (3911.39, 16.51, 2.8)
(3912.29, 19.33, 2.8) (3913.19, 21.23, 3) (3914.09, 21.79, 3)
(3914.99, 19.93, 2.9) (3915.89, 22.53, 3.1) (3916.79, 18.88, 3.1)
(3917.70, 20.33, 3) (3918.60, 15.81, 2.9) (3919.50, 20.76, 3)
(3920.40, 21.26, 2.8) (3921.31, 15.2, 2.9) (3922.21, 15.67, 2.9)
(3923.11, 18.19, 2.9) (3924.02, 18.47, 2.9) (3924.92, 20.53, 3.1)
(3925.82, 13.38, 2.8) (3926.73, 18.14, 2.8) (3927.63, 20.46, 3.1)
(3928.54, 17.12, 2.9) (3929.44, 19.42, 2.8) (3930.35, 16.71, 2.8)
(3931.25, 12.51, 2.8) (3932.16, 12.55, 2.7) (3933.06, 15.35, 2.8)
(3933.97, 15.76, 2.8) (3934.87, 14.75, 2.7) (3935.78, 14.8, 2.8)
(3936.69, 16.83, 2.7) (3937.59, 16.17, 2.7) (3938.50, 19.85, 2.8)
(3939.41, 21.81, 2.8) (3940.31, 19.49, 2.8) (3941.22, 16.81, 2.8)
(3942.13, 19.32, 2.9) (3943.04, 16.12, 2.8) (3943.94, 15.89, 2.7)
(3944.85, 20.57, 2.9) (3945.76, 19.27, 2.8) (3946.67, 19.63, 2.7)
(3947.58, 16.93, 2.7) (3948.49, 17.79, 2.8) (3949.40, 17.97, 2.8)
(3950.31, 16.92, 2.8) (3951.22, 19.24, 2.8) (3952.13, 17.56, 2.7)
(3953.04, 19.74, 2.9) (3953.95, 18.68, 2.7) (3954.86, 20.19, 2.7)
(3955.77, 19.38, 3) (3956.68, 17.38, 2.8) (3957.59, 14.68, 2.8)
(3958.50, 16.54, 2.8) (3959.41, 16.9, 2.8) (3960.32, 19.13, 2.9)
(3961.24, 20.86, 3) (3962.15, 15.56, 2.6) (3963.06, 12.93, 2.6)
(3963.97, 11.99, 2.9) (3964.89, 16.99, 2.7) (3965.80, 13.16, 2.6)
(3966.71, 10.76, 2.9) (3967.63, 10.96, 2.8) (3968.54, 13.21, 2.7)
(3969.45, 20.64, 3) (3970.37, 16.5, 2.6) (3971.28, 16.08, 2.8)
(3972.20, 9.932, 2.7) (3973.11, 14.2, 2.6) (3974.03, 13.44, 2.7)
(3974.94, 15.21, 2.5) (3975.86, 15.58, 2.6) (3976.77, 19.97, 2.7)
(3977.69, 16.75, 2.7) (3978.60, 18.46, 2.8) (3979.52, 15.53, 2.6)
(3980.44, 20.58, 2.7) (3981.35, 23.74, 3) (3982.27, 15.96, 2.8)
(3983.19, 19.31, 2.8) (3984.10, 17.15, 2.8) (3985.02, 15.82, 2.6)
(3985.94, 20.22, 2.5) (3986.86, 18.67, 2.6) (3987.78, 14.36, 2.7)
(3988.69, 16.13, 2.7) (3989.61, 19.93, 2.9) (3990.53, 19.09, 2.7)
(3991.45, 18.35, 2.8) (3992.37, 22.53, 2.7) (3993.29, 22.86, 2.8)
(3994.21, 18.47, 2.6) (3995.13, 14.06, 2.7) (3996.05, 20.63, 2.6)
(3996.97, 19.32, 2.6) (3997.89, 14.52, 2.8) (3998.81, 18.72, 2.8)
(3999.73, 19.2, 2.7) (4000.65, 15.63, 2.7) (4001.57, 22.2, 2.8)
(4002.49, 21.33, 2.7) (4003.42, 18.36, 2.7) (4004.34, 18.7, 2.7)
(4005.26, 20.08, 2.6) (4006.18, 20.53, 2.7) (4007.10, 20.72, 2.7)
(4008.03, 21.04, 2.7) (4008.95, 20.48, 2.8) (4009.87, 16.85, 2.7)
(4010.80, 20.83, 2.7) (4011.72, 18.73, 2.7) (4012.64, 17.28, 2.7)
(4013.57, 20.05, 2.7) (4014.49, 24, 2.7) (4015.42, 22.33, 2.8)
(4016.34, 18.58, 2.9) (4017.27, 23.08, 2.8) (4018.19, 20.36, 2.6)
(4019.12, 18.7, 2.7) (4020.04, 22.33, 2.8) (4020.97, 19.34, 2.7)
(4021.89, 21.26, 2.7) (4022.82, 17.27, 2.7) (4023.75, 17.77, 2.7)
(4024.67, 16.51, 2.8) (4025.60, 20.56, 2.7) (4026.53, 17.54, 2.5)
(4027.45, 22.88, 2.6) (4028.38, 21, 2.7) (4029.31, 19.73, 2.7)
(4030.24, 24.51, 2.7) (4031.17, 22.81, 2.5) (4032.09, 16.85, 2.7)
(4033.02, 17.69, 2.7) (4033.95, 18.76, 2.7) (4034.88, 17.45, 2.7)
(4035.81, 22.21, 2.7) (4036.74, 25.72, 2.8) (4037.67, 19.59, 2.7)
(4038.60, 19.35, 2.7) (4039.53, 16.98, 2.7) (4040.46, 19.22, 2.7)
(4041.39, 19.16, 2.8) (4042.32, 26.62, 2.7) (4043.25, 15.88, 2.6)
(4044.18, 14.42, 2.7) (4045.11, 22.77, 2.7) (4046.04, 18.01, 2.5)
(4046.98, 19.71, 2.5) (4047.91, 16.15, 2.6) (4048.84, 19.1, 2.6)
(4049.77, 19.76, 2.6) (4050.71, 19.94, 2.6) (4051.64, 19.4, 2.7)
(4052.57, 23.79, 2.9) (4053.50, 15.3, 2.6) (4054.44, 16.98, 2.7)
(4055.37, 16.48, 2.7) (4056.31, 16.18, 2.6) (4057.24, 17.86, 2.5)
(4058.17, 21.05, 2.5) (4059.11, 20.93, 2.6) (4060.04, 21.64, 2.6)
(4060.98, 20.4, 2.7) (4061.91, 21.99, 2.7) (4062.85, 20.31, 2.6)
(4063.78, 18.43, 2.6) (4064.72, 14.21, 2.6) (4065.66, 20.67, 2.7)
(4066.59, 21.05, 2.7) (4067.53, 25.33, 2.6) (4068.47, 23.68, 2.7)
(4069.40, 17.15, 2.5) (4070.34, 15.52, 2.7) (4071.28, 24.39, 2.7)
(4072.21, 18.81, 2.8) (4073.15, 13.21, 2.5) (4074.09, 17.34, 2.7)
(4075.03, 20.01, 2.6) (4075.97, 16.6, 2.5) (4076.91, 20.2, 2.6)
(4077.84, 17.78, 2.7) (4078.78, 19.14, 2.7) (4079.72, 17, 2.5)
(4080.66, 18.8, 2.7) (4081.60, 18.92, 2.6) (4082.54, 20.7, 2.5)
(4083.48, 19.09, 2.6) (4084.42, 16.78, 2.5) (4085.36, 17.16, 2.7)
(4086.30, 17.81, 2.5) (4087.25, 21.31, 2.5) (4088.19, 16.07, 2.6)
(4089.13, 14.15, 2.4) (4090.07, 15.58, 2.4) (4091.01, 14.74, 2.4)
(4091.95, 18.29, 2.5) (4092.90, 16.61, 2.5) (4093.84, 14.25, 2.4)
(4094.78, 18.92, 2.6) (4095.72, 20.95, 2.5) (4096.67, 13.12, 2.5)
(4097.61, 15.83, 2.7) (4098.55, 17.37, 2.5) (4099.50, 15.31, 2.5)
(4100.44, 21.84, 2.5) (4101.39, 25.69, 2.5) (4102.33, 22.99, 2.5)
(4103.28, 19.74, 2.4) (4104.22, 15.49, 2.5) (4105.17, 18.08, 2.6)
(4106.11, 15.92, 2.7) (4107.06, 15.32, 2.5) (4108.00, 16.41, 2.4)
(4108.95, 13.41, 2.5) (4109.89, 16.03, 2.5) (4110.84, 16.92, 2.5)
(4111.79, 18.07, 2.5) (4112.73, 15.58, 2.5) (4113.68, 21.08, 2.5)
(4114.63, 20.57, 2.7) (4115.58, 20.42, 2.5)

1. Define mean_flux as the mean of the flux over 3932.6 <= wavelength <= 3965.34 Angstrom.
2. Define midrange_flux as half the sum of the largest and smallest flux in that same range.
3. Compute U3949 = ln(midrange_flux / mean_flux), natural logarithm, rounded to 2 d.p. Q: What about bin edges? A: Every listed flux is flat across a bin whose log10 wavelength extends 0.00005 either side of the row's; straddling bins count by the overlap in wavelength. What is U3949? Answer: -0.03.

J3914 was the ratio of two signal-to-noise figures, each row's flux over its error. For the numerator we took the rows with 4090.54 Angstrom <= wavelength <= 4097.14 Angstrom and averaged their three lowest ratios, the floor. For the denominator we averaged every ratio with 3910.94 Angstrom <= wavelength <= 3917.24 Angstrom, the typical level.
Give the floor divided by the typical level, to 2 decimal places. 0.85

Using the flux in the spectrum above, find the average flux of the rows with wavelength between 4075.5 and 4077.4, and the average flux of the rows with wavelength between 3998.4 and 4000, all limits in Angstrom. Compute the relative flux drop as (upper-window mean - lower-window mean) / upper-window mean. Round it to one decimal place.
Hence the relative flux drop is 0.0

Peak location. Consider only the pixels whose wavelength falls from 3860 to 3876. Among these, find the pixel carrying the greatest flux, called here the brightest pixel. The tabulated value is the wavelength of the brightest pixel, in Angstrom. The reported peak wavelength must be 3870.18 Angstrom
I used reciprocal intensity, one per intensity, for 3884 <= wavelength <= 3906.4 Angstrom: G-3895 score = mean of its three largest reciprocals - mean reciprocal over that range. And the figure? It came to 0.025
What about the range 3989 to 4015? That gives 0.016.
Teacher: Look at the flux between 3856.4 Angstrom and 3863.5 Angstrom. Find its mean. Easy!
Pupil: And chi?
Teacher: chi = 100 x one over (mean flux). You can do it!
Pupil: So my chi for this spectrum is 5.9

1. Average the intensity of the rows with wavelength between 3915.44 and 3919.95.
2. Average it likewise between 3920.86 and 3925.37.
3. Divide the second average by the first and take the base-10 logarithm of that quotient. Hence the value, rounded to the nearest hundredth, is -0.05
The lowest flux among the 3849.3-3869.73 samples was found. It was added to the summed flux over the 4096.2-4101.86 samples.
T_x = 122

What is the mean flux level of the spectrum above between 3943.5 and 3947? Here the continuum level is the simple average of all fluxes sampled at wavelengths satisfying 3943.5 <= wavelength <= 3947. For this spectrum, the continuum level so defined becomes 18.8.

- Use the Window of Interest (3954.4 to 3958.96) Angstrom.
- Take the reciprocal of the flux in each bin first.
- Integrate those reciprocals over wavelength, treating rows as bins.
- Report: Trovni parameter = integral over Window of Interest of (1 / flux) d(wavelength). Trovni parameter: 0.262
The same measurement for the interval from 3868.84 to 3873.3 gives 0.250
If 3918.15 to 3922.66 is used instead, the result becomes 0.260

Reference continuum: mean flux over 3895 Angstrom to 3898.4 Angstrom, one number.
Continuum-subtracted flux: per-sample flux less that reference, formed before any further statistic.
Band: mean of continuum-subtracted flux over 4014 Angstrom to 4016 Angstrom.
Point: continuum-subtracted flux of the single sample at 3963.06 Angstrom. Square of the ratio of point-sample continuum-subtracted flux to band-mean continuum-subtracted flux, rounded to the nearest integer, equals 0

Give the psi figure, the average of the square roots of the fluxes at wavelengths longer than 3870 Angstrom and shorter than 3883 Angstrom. 4.11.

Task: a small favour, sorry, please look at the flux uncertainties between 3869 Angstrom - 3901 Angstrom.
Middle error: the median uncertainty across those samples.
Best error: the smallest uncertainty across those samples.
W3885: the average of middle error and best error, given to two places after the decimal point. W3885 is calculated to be 2.80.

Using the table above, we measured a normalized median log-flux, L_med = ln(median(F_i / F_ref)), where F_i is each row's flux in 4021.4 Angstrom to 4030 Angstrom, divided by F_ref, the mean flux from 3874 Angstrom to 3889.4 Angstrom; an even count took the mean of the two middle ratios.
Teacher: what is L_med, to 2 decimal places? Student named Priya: 0.16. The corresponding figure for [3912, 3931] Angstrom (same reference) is 0.14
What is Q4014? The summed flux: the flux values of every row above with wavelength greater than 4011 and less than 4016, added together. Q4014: 102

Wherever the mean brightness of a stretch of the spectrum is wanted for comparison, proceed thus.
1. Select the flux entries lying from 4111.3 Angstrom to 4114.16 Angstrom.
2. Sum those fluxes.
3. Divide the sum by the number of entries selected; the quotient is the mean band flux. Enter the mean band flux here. 18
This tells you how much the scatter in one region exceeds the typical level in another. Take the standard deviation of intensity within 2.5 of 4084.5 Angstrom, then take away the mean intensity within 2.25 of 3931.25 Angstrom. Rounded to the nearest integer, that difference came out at -14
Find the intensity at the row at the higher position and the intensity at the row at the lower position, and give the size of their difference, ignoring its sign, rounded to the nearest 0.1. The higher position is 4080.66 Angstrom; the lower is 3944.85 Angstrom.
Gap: 1.8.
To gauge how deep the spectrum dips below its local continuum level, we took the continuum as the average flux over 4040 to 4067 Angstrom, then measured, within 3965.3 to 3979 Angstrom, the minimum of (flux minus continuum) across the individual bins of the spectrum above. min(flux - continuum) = -9.29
